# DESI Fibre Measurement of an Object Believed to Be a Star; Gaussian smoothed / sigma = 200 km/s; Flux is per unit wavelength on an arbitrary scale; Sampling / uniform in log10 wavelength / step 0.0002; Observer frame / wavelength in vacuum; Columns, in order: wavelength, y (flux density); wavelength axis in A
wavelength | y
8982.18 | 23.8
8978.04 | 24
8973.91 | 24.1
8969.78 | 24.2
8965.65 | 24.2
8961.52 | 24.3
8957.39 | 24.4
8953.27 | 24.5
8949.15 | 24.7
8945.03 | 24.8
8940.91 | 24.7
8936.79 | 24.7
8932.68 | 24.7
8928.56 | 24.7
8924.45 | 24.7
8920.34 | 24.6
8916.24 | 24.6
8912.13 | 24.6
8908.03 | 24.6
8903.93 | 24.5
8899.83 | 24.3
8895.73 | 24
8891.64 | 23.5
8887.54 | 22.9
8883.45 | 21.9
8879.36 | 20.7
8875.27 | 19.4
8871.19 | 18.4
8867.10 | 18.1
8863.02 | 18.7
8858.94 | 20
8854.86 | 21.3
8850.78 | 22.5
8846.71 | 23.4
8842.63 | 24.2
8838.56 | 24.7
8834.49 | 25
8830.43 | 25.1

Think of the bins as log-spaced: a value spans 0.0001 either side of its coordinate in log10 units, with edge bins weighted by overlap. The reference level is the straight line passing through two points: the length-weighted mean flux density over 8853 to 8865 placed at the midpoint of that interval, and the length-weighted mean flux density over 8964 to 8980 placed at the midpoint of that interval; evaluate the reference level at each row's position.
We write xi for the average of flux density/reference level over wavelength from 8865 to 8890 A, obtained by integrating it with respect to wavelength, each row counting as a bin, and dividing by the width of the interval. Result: 0.98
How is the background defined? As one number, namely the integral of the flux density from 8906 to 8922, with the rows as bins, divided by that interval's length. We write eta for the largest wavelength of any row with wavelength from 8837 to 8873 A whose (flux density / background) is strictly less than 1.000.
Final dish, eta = 8871.19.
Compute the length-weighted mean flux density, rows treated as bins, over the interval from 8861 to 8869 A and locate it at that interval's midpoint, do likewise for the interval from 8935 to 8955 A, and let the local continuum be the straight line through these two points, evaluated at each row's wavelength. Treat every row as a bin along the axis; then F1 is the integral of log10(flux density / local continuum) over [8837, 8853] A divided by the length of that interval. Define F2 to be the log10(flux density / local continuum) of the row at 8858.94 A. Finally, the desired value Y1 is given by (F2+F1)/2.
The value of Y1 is 0.097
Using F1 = 0.147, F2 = 0.047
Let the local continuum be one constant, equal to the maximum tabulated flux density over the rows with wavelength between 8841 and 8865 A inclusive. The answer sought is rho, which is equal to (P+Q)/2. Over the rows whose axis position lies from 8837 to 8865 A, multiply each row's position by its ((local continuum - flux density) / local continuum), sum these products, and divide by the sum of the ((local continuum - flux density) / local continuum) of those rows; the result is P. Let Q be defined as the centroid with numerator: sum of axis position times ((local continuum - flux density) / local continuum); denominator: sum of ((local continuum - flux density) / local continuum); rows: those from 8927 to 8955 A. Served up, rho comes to 8899.5 A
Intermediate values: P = 8858.7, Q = 8940.3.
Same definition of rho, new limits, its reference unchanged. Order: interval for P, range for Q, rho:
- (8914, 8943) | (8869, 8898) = 8903.3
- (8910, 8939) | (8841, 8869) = 8892.9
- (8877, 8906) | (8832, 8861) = 8870.3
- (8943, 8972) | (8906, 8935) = 8935.6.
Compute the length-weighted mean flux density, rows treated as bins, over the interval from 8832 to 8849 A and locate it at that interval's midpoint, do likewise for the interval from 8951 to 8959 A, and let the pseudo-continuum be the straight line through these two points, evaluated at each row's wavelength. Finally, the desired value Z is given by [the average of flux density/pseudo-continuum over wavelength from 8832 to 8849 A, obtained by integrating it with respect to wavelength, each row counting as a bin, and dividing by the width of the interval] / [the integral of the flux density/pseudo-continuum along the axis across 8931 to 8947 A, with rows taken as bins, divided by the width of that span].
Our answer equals 0.99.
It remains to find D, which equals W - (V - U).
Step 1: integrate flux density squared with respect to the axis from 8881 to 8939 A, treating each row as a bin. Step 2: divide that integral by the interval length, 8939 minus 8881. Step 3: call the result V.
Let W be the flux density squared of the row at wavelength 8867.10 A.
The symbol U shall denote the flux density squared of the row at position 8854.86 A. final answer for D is 198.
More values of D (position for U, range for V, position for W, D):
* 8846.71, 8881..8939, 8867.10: 292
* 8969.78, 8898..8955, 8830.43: 609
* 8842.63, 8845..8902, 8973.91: 706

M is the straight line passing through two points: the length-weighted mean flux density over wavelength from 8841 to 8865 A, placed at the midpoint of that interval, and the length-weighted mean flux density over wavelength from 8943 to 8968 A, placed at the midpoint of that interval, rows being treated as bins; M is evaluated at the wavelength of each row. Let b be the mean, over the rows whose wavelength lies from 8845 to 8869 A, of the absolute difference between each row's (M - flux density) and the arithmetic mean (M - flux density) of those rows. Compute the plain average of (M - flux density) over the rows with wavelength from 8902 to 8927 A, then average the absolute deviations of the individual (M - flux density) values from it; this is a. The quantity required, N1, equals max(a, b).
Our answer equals 1.9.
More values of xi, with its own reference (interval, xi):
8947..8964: 1.04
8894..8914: 1.13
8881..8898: 1.09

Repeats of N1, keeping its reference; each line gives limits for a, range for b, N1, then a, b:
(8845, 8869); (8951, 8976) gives 1.9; 1.9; 0.29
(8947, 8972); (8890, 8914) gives 0.3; 0.3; 0.18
